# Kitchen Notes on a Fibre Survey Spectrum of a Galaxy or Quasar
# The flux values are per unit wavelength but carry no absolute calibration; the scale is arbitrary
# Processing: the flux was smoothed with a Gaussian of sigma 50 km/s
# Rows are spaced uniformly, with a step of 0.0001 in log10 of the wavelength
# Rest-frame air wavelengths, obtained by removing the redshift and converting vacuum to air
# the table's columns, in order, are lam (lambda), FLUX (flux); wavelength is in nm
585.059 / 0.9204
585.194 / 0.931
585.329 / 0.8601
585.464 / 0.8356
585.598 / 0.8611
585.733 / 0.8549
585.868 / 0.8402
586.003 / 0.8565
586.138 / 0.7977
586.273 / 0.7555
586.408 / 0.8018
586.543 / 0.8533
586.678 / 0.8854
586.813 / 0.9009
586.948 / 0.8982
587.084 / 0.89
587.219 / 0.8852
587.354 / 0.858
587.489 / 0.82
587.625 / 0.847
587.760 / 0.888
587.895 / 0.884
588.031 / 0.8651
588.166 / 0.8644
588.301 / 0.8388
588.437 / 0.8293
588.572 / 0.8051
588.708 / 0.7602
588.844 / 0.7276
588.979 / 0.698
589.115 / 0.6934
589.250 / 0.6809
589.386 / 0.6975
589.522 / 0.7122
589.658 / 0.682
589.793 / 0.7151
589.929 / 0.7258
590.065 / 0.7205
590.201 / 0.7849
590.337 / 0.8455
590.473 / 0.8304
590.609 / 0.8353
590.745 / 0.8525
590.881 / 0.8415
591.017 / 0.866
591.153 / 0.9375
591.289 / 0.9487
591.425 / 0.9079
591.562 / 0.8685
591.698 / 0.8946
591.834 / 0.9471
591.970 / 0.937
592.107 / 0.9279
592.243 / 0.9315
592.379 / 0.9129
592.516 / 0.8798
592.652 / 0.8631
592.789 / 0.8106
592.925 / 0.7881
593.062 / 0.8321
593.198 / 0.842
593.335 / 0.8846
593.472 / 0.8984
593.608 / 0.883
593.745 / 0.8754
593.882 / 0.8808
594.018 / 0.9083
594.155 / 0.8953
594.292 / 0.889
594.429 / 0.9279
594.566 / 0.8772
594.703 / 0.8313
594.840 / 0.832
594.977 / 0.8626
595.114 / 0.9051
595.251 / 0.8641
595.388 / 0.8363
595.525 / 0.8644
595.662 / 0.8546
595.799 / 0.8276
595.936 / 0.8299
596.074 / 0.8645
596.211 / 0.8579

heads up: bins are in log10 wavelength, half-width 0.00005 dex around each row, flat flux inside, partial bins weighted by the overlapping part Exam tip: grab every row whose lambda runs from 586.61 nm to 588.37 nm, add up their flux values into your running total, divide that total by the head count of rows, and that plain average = 0.871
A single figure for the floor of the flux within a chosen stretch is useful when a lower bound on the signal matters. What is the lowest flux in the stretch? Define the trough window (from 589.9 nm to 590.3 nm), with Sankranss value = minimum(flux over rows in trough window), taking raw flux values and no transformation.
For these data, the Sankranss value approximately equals 0.7205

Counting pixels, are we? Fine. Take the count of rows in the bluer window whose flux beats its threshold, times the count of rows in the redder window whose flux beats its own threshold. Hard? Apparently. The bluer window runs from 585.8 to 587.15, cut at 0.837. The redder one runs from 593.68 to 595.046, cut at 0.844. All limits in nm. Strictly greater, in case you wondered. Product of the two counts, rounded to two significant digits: 56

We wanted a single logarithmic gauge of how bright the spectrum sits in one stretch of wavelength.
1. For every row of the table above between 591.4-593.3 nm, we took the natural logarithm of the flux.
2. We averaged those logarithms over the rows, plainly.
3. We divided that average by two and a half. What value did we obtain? -0.051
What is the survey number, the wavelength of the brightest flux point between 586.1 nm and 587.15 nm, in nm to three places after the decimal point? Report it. 586.813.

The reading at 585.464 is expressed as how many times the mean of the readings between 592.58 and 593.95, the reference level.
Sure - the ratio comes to 0.98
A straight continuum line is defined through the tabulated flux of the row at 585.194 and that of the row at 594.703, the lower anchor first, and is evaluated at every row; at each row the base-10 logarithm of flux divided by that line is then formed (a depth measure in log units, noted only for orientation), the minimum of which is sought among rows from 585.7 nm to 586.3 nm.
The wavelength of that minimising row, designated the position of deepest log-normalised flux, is 586.273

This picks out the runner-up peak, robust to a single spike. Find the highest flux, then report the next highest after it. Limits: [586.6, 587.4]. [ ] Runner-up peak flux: 0.8982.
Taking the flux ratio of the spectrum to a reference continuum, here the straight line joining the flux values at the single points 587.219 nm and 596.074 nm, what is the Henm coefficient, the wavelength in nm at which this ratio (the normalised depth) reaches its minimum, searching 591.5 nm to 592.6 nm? 591.562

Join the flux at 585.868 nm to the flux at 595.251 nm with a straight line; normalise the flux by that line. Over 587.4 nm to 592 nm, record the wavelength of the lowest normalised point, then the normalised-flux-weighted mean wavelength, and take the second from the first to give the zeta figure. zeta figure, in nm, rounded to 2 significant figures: -0.52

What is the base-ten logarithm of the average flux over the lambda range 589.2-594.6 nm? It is -0.071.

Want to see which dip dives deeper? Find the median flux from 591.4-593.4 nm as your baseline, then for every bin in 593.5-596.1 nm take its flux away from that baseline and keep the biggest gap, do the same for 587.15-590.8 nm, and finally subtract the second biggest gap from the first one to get -0.15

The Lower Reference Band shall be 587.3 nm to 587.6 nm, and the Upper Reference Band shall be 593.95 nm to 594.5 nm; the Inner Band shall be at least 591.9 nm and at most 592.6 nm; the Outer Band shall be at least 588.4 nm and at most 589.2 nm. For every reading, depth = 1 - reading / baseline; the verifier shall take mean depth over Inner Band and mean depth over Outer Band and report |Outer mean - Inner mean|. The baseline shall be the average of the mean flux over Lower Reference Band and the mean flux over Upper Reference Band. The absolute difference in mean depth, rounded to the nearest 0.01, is 0.19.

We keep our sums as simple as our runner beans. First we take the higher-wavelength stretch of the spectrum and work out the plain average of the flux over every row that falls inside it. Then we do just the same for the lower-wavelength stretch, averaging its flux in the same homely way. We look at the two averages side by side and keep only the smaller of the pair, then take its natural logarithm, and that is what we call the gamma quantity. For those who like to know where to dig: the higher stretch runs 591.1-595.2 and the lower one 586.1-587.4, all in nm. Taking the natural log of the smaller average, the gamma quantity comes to -0.16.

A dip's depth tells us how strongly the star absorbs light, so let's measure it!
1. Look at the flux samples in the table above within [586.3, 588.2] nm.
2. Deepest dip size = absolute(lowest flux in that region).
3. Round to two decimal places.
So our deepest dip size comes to 0.80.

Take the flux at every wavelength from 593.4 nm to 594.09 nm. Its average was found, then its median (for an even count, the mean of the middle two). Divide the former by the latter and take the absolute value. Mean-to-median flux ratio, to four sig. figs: 1.007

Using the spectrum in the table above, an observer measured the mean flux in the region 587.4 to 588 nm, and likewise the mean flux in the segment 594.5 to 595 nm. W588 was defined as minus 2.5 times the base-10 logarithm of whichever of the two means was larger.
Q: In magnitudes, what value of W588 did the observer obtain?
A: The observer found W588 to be 0.16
